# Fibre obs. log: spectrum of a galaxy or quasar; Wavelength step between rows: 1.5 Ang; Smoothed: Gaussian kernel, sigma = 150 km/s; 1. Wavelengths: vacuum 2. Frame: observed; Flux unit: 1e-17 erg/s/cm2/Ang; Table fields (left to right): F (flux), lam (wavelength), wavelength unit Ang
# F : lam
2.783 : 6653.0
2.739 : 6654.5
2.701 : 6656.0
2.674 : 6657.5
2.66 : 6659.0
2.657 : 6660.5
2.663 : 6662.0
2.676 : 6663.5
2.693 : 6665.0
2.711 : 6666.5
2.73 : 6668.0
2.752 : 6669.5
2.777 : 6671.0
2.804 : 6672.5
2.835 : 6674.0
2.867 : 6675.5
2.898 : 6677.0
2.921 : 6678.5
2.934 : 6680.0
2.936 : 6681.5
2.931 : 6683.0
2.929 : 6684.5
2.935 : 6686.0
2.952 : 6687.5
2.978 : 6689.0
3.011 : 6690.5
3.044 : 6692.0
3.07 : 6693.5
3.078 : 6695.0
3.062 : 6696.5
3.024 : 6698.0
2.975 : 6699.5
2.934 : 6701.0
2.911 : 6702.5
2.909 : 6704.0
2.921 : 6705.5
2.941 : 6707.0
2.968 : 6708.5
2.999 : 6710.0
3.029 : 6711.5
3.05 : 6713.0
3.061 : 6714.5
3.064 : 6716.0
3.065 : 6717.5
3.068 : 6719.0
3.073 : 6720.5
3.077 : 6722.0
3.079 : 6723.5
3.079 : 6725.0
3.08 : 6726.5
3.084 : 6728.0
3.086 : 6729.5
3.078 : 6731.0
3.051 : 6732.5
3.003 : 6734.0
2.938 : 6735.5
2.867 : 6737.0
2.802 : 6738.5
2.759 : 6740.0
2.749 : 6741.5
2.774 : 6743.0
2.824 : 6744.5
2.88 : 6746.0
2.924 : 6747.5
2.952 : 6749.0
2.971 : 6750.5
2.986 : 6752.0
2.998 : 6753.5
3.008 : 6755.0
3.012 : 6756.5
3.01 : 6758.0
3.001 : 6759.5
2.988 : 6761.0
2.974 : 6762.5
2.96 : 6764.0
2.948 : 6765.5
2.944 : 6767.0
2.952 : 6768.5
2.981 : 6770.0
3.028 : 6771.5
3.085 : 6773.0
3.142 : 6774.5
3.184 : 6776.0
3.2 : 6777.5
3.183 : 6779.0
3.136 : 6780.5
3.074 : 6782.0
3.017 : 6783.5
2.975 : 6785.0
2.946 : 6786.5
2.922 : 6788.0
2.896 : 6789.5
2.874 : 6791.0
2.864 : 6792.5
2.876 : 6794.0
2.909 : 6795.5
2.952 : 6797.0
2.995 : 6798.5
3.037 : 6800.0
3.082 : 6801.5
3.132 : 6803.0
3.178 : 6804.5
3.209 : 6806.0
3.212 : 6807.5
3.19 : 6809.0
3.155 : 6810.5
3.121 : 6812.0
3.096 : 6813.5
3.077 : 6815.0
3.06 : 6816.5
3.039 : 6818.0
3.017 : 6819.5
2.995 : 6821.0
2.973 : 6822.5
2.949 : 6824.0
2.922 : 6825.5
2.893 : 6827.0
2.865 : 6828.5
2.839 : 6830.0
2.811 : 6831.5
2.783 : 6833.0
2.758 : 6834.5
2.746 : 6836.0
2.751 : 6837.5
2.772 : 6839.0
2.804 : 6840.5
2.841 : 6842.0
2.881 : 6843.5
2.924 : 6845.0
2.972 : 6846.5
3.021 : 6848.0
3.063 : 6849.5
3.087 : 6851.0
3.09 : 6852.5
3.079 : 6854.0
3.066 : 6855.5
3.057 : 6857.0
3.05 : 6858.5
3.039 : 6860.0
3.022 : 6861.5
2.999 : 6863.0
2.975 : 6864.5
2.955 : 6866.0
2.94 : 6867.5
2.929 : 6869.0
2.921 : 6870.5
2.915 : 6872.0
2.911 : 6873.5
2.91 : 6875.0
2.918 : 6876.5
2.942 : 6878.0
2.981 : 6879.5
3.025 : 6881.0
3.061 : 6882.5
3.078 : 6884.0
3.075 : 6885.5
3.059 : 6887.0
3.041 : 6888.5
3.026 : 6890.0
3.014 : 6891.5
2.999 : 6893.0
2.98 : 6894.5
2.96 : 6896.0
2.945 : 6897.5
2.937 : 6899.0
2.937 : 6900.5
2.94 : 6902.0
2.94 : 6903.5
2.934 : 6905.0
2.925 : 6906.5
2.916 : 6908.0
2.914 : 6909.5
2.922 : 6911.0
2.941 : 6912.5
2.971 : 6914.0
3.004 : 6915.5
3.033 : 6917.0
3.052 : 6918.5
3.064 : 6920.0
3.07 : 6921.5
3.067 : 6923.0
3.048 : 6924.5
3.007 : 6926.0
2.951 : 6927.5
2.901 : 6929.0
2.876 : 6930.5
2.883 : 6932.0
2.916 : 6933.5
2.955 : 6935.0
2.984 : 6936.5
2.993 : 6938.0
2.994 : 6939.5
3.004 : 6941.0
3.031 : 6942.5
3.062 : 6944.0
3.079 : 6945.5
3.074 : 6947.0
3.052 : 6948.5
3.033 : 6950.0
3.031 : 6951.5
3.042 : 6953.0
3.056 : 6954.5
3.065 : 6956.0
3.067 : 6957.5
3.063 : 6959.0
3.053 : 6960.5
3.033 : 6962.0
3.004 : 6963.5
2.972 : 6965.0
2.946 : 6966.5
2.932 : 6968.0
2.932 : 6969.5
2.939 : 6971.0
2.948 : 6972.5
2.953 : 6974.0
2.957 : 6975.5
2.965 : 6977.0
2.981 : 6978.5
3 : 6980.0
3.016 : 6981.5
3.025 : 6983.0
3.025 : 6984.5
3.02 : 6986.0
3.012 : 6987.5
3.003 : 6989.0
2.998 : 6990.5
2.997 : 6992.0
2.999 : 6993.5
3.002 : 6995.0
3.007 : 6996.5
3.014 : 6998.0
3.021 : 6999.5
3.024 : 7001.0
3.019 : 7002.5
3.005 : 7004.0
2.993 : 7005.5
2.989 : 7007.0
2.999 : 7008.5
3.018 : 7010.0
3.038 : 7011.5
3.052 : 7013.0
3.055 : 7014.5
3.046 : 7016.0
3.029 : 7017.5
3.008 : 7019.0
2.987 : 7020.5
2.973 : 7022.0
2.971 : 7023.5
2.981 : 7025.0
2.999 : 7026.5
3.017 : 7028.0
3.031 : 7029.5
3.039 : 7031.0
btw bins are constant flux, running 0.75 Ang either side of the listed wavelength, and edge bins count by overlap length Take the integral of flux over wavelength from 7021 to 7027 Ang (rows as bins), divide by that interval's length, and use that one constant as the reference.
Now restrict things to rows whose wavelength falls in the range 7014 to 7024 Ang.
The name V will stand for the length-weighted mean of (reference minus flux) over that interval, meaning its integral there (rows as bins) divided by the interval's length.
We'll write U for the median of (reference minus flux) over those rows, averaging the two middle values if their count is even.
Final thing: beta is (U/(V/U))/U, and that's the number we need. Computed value 0.94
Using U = -0.03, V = -0.03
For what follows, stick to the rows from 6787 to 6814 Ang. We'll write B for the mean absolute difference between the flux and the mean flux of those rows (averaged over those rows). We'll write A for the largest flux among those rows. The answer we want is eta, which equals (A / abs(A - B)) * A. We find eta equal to 3.33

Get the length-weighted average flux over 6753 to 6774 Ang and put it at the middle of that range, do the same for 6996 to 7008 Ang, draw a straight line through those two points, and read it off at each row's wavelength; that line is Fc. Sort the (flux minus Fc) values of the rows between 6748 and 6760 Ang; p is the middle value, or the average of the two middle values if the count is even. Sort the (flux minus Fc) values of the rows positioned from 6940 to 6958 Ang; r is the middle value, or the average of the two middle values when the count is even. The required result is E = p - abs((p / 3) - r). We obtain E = -0.04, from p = 0.006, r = 0.048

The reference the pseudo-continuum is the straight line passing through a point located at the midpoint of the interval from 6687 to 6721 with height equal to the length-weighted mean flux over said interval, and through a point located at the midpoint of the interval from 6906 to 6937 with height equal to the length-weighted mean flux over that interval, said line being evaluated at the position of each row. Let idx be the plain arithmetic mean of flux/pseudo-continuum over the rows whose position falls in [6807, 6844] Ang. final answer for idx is 0.98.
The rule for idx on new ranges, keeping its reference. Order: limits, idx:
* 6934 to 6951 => 1.02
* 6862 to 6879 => 0.99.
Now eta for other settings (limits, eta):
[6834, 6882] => 3.17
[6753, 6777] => 3.23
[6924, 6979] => 3.13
